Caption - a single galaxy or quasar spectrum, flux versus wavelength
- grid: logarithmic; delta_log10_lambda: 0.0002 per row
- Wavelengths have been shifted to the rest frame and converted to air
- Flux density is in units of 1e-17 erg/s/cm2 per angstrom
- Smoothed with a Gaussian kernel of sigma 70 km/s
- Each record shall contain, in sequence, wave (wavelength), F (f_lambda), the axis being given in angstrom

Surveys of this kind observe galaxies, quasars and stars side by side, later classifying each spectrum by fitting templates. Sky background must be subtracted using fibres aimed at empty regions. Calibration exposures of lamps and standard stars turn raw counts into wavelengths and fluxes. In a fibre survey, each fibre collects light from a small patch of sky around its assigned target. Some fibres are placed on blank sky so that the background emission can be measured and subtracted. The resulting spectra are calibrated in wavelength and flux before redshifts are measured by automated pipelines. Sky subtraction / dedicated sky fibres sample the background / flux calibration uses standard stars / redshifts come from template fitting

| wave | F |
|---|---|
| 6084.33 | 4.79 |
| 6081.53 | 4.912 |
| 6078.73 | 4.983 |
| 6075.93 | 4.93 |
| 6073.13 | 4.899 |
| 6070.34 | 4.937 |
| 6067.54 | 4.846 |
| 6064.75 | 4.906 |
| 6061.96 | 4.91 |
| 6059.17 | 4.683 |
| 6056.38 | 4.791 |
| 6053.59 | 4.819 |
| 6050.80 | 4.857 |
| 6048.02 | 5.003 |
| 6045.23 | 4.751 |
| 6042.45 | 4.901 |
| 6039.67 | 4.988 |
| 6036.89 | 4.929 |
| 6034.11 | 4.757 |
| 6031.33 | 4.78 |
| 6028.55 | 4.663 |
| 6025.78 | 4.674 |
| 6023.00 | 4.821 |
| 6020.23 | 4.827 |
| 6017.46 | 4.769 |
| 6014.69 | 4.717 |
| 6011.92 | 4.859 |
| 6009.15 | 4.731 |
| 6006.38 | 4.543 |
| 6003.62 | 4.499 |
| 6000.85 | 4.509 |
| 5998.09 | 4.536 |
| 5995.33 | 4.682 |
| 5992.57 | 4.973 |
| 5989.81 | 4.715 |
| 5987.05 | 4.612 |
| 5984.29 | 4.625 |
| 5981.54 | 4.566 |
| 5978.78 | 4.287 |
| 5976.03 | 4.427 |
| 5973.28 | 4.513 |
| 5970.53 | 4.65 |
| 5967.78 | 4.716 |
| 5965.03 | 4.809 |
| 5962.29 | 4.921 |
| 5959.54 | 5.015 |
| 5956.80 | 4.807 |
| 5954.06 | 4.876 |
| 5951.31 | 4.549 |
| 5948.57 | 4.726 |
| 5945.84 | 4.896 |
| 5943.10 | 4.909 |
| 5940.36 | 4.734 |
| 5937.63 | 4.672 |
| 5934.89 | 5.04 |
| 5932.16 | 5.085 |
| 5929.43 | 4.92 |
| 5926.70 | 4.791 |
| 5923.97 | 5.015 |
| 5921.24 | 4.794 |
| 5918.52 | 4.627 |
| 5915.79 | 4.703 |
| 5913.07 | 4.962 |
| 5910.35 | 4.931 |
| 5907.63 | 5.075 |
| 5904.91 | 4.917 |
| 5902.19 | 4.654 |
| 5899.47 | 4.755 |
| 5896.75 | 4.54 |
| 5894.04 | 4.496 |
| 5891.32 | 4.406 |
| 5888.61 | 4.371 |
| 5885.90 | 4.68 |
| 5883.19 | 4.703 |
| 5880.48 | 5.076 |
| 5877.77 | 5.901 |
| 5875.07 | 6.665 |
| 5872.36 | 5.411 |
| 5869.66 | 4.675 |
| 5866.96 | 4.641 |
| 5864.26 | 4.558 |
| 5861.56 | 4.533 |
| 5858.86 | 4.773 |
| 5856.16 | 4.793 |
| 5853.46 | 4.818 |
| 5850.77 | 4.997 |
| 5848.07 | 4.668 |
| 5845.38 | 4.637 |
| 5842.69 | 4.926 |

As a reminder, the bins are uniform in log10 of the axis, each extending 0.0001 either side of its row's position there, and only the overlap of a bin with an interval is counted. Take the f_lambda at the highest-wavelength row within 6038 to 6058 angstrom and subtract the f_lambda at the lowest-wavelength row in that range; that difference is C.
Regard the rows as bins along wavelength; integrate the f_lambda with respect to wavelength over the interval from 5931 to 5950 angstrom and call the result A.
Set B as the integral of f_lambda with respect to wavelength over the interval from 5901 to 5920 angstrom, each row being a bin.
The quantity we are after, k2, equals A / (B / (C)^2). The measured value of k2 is 0.039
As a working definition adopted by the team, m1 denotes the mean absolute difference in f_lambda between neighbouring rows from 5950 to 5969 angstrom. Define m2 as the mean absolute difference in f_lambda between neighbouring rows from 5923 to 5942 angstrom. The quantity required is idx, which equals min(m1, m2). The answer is 0.15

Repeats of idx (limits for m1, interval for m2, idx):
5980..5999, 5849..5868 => 0.10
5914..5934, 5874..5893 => 0.16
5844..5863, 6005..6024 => 0.10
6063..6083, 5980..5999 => 0.06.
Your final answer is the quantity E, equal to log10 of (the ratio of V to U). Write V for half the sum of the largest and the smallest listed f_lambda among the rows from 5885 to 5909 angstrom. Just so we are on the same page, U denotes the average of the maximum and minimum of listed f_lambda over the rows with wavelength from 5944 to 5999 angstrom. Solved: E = 0.007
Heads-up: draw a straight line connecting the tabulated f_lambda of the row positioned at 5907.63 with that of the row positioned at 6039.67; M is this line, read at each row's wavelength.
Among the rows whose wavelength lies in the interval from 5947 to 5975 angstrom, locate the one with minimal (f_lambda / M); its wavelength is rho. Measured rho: 5973.28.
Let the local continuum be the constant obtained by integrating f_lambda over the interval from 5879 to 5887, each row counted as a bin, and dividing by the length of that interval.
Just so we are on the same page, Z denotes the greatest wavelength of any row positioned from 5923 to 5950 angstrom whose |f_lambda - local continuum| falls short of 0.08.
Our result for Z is 5945.84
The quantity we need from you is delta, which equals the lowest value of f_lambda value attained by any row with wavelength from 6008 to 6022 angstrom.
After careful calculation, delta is 4.717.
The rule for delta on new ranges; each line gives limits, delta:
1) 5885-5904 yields 4.371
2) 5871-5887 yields 4.68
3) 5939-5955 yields 4.549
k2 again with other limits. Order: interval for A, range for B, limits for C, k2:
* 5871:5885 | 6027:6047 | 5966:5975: 0.033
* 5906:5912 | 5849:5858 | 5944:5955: 0.000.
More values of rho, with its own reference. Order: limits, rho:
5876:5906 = 5888.61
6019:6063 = 6028.55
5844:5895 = 5888.61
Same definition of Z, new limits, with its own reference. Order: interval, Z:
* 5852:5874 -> 5858.86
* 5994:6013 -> 6011.92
